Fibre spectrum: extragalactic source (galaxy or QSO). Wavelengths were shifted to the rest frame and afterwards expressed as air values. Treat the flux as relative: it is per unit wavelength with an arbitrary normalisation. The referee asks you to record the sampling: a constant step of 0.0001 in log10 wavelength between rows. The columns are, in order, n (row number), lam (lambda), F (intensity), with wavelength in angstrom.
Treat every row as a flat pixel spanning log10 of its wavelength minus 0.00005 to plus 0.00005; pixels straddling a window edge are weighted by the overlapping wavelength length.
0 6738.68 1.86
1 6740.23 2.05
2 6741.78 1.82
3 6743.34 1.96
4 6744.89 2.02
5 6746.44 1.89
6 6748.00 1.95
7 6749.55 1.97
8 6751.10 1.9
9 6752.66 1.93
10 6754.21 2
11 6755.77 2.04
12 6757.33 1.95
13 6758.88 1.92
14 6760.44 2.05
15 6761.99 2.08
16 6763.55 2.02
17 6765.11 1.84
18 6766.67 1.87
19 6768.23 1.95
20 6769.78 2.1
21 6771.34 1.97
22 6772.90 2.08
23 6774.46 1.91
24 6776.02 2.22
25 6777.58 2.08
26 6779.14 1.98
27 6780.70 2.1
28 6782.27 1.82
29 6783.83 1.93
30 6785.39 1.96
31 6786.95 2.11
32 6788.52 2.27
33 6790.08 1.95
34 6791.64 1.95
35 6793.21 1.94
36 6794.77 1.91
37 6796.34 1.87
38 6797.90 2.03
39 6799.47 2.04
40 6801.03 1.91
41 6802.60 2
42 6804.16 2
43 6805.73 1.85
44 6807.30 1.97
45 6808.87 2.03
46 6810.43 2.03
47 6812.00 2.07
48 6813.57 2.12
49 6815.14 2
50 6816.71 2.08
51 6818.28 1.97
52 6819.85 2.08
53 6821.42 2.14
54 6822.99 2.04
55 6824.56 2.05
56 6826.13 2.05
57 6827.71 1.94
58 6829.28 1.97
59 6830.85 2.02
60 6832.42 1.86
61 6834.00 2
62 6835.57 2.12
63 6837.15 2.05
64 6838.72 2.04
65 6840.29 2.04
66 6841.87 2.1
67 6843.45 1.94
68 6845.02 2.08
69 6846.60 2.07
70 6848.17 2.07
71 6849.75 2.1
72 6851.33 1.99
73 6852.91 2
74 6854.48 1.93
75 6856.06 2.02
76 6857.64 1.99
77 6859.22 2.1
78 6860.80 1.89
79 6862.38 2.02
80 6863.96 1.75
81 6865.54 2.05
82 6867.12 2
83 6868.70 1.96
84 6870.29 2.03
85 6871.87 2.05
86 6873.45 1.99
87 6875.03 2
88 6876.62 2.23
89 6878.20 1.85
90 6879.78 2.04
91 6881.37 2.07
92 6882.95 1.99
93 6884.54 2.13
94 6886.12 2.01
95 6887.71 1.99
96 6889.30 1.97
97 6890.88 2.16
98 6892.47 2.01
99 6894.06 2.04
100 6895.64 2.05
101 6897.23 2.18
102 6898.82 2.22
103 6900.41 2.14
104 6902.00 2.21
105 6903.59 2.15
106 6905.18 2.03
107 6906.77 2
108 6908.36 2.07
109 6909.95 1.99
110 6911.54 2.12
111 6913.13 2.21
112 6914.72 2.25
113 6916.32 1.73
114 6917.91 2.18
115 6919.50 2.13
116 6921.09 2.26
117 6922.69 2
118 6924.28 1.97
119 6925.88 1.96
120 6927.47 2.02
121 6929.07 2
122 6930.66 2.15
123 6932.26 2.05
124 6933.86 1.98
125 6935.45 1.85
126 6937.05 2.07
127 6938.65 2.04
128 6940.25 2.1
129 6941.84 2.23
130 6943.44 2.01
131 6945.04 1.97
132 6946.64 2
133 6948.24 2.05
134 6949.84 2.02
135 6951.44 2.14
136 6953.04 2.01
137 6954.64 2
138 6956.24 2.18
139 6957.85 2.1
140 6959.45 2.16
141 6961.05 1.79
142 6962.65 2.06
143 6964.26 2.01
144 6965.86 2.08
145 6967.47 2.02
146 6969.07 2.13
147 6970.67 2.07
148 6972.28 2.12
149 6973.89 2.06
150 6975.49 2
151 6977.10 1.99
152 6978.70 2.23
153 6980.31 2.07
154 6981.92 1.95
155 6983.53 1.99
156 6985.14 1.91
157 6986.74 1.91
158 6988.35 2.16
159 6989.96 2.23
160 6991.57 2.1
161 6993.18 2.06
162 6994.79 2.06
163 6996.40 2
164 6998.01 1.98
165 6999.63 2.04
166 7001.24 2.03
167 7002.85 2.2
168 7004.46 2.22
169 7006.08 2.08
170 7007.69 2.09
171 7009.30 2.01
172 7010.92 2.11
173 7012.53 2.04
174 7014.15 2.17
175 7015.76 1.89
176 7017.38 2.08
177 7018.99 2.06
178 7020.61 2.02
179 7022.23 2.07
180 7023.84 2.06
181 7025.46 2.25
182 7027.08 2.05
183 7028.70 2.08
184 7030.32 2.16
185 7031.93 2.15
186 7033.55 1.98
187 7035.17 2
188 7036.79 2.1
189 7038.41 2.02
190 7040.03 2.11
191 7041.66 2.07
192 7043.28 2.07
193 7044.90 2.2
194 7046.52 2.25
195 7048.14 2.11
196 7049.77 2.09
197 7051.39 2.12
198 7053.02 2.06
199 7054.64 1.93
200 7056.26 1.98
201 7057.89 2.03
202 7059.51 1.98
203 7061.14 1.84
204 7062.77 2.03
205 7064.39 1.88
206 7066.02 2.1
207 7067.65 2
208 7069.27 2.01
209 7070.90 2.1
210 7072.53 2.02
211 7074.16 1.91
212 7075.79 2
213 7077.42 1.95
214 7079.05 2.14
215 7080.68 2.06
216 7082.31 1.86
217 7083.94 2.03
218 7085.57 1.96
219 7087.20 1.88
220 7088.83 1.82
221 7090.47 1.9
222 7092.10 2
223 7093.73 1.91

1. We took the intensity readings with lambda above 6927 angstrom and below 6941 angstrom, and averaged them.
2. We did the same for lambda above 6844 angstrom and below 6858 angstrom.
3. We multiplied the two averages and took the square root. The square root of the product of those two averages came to 2.03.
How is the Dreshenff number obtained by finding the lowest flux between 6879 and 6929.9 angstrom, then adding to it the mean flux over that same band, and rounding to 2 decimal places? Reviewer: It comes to 3.80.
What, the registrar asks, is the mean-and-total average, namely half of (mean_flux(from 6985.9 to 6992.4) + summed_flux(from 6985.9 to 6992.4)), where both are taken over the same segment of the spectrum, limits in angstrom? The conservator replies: 5.25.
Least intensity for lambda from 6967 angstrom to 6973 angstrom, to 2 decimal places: 2.02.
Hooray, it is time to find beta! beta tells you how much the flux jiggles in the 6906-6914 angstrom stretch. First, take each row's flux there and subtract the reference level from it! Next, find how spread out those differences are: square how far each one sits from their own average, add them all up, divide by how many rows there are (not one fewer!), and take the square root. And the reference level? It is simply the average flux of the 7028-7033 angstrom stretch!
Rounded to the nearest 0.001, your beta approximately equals 0.081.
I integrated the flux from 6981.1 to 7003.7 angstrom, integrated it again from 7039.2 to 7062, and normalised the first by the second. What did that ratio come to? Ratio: 0.984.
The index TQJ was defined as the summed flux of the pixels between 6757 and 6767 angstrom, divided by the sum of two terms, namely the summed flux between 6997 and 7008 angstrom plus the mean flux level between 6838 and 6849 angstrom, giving 0.82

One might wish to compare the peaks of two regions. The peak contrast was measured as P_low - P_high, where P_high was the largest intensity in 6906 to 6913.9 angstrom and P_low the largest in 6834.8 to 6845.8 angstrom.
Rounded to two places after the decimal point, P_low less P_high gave -0.09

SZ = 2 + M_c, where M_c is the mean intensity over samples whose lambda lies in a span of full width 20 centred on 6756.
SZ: 3.96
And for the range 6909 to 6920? 4.09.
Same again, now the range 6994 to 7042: 4.07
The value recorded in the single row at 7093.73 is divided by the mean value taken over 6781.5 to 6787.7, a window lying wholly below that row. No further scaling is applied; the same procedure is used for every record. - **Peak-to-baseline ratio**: 0.98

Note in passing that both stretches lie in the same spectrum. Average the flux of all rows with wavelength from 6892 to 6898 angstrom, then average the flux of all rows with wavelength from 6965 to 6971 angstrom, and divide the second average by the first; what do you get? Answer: 1.002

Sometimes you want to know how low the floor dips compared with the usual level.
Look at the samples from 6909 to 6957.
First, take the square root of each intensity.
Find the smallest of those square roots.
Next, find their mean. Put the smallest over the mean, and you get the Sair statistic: 0.918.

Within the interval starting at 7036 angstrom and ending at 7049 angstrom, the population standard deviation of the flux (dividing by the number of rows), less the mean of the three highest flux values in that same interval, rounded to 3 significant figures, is -2.12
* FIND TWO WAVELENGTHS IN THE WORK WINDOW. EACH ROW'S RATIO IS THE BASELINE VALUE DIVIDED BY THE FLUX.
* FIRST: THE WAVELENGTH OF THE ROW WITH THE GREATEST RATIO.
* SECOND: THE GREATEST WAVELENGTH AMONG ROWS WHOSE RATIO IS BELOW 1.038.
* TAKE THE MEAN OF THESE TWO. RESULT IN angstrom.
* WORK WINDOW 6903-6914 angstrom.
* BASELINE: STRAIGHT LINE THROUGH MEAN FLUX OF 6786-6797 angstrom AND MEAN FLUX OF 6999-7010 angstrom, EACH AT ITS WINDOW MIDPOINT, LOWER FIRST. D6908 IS 6911.5 angstrom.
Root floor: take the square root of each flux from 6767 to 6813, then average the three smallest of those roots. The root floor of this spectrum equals 1.36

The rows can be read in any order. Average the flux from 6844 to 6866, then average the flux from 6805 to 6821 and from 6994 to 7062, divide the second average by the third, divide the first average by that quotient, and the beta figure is 2.05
